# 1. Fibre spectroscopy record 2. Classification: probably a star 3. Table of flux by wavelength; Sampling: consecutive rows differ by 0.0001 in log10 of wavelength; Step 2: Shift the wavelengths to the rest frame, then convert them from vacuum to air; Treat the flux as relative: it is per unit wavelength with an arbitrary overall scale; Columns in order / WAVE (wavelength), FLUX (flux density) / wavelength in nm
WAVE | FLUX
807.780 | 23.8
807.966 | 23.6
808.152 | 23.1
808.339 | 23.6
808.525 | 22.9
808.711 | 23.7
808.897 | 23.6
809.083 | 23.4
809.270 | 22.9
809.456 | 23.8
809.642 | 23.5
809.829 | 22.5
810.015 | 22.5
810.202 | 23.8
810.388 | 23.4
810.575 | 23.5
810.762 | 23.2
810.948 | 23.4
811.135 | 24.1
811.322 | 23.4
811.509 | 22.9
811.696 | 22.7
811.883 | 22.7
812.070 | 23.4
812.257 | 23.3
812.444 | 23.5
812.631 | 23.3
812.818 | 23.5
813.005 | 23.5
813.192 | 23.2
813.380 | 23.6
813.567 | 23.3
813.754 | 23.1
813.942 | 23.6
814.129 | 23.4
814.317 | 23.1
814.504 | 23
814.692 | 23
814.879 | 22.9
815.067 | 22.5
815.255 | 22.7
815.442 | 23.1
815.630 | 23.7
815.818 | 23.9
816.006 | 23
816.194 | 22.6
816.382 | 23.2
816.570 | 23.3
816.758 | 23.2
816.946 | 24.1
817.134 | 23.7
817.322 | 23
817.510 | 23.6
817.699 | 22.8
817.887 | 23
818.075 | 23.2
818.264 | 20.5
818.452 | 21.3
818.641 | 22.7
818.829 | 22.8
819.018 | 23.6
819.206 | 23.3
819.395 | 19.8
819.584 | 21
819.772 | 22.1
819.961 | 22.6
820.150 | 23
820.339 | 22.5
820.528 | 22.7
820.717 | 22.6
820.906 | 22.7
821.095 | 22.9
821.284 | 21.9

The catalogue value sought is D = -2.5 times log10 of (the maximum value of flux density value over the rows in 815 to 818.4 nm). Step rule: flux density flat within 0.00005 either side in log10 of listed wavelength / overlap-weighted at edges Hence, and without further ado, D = -3.46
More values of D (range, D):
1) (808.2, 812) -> -3.46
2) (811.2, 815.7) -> -3.44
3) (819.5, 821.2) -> -3.40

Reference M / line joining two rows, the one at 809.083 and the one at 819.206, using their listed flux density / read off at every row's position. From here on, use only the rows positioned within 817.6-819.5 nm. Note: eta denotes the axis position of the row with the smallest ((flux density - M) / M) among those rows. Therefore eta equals 819.395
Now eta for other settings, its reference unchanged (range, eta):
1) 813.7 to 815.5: 815.067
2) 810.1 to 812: 811.696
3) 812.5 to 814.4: 813.754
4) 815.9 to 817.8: 816.194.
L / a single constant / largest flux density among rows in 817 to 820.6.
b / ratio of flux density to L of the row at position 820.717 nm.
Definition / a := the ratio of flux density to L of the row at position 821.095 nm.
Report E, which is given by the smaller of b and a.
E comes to 0.954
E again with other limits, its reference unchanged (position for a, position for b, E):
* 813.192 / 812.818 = 0.979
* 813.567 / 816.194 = 0.954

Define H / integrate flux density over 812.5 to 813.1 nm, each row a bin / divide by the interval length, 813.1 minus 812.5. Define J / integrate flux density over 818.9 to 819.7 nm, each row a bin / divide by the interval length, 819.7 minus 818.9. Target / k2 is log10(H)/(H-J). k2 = 1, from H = 23.5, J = 22.0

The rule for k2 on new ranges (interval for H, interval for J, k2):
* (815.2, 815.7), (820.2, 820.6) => 2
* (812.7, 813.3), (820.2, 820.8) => 2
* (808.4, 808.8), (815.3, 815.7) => 110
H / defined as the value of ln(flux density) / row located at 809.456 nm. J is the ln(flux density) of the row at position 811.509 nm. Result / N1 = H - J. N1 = 0.04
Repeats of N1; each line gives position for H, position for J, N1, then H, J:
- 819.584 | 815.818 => -0.13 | 3.04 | 3.17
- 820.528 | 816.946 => -0.06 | 3.12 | 3.18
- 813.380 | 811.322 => 0.01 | 3.16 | 3.15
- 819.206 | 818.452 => 0.09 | 3.15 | 3.06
